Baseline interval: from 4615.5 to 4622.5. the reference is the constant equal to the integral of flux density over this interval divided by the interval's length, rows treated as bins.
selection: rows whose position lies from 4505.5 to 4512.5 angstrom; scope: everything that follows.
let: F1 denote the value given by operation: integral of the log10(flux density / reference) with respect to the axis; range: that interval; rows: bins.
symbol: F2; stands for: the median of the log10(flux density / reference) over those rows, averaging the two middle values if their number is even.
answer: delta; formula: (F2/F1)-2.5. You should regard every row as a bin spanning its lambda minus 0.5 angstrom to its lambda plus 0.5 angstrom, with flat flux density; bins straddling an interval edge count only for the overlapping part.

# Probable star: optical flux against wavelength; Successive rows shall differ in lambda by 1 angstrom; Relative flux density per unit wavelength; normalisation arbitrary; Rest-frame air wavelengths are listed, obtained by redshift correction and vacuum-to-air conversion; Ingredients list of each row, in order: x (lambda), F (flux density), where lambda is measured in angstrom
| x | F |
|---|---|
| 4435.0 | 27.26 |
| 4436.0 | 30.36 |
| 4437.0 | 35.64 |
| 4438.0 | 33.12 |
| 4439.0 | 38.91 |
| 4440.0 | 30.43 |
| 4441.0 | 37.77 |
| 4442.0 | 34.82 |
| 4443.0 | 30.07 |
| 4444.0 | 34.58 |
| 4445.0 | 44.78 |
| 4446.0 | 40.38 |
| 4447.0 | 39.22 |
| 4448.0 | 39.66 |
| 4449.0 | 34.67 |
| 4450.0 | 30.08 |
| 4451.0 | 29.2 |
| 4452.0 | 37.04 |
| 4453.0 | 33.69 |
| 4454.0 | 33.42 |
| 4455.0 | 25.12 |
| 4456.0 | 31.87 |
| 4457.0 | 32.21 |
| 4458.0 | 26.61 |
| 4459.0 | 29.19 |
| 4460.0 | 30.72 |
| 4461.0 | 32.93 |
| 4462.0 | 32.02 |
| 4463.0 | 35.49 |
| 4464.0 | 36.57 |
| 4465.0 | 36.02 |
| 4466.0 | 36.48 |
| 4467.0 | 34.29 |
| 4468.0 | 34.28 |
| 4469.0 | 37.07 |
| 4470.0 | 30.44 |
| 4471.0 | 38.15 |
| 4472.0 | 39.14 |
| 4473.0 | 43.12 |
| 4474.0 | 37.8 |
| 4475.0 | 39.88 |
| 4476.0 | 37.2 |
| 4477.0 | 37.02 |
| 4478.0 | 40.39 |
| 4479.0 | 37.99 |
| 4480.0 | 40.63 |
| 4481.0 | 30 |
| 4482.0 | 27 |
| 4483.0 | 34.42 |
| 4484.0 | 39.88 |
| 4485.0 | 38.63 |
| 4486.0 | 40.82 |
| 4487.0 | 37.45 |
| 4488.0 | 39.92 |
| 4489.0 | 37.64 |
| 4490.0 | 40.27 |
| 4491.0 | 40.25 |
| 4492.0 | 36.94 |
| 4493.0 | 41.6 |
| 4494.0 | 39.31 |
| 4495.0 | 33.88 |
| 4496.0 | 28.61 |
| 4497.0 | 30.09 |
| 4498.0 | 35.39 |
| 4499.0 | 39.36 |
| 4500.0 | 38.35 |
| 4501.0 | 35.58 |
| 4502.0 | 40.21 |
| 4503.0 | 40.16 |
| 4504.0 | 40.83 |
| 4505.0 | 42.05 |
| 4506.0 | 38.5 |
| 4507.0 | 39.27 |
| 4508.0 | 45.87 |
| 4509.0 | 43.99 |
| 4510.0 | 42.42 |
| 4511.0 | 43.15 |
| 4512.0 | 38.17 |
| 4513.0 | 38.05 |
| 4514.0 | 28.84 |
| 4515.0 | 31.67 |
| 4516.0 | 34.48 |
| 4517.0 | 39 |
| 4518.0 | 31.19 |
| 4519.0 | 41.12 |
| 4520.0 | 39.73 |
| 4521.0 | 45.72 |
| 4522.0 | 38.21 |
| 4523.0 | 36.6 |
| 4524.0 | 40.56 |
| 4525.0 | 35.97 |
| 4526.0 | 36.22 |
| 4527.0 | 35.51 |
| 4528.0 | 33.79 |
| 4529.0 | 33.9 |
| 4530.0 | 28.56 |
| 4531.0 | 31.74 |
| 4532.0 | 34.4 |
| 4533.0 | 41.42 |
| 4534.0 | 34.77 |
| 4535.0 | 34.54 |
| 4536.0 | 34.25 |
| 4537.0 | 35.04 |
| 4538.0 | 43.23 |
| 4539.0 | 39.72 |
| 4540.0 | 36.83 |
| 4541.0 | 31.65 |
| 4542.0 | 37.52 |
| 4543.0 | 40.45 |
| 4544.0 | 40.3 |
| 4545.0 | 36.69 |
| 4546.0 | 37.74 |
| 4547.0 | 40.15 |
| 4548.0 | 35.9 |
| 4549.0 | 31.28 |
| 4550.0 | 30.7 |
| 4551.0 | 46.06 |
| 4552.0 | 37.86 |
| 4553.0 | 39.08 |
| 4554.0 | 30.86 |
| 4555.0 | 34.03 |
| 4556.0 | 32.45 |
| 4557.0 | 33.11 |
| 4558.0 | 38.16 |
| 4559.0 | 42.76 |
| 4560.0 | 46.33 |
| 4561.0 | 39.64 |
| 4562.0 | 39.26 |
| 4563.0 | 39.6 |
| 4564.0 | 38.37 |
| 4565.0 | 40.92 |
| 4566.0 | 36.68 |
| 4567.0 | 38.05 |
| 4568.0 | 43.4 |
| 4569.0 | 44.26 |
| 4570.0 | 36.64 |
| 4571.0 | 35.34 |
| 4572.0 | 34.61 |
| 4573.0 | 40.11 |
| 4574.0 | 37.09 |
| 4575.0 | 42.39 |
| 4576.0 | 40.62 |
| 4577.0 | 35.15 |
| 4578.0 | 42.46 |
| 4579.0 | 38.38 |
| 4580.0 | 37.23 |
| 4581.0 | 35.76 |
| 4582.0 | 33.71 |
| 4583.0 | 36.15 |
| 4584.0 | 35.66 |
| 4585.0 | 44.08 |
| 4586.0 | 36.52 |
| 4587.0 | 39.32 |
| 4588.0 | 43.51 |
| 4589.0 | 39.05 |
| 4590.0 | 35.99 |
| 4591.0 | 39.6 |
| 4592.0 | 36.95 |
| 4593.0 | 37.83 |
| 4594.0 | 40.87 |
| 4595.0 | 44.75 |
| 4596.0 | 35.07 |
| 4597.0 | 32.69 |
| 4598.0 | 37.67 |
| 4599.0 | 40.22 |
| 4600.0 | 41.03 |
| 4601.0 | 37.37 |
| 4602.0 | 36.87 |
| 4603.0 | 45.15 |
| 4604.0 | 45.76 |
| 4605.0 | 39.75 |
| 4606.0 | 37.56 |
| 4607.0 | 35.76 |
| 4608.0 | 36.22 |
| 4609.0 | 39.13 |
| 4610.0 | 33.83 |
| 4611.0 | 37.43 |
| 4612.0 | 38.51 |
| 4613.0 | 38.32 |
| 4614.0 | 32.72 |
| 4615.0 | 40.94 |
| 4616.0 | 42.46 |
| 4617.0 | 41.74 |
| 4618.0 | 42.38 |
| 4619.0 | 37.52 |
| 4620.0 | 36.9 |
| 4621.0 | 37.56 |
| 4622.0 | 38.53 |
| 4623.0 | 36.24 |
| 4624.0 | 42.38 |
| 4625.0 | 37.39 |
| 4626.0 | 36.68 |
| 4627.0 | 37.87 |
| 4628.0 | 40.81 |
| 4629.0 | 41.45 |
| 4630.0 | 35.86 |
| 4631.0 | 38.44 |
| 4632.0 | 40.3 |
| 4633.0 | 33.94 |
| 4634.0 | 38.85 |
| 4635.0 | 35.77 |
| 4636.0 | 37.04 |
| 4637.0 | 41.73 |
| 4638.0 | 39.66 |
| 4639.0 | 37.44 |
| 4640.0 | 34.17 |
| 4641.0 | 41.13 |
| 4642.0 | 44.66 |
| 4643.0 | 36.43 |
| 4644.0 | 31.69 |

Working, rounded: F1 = 0.146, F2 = 0.03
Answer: -2.29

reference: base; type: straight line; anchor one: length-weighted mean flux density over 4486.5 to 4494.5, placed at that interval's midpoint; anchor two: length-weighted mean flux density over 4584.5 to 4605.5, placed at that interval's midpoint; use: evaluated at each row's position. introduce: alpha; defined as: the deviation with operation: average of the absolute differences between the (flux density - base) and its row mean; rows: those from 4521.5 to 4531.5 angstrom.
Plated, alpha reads 2.49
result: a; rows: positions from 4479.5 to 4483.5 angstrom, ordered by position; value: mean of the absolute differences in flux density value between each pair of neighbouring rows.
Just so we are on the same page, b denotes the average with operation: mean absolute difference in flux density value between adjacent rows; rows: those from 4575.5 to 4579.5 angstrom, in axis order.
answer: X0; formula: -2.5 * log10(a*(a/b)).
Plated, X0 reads -2.36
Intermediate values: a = 7.0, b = 5.6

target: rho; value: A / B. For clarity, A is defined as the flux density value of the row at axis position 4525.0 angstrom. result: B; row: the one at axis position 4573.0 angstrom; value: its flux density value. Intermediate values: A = 35.97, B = 40.11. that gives 0.90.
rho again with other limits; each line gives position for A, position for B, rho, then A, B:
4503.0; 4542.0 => 1.07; 40.16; 37.52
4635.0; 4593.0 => 0.95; 35.77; 37.83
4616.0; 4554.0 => 1.38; 42.46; 30.86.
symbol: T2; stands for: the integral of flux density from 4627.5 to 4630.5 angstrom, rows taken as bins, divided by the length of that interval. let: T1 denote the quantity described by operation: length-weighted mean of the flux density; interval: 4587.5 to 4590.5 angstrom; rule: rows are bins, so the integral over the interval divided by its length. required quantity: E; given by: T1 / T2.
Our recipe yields 1.00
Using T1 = 39.5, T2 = 39.4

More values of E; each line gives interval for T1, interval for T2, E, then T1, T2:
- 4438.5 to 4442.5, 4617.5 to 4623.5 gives 0.93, 35.5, 38.2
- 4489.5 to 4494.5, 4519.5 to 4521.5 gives 0.93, 39.7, 42.7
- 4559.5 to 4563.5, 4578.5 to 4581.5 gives 1.11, 41.2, 37.1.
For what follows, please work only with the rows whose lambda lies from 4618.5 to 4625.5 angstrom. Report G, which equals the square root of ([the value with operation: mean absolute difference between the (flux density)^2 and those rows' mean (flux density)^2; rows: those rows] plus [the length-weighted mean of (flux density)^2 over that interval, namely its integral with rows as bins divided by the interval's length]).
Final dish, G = 39.50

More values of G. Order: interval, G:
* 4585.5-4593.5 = 40.41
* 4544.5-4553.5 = 40.59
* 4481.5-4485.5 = 39.26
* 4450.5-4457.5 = 34.43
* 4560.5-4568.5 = 40.92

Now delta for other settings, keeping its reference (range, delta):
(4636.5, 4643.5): -2.53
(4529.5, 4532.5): -2.18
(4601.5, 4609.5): -1.78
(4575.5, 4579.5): -2.45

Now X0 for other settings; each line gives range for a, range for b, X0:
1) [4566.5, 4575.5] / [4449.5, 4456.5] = -1.20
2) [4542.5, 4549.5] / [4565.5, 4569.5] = -1.14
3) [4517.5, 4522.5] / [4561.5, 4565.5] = -3.62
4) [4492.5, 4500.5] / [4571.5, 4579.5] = -1.08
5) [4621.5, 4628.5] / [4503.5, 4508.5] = -1.21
